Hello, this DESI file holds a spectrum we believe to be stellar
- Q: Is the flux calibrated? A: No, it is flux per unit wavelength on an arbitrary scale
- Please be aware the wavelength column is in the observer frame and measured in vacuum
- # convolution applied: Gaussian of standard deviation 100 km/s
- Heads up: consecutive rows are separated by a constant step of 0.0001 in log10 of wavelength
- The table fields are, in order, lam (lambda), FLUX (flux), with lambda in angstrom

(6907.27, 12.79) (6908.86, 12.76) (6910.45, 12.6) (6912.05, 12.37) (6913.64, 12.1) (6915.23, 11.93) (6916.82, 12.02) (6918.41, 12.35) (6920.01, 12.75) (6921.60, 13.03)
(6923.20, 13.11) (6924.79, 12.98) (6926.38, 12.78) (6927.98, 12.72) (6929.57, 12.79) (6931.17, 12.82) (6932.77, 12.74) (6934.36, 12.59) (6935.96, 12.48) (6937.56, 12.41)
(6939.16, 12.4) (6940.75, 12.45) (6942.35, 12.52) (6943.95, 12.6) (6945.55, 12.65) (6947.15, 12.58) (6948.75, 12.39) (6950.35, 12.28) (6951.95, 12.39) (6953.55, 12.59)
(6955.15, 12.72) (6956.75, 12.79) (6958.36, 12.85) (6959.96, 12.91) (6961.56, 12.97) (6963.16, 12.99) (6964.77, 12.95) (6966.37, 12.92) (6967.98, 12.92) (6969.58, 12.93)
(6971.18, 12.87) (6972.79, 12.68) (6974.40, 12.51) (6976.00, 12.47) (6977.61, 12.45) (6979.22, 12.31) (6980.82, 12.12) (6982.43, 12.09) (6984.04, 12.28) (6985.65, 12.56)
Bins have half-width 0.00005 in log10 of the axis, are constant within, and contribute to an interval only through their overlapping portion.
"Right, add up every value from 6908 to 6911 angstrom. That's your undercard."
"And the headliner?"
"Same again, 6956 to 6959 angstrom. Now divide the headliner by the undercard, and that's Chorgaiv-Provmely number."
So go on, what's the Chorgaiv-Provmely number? 1.01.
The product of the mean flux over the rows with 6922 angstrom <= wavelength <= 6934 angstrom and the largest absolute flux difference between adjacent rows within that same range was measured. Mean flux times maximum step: 2.6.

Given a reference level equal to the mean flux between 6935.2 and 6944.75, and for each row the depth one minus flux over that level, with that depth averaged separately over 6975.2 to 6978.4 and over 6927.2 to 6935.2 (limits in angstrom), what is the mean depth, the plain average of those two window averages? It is -0.010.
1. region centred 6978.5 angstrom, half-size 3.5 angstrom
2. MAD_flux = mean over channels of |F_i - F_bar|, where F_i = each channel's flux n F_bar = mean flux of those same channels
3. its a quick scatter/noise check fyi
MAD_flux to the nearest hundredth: 0.12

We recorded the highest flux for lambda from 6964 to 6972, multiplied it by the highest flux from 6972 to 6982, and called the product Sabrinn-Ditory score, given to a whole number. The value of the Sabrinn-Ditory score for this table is 164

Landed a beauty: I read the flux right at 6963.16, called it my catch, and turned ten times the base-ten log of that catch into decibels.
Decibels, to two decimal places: 11.14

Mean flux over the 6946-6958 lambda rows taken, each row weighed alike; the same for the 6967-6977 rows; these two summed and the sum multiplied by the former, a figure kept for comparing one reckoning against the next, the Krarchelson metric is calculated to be 317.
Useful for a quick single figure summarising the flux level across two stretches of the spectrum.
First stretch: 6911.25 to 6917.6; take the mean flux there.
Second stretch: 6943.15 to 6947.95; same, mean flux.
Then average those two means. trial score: 12.4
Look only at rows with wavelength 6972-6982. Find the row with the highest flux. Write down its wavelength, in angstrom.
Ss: 6972.79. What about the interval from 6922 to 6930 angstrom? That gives 6923.20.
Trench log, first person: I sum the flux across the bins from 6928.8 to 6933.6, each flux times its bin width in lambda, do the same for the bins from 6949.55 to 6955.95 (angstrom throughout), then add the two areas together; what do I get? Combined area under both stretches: 141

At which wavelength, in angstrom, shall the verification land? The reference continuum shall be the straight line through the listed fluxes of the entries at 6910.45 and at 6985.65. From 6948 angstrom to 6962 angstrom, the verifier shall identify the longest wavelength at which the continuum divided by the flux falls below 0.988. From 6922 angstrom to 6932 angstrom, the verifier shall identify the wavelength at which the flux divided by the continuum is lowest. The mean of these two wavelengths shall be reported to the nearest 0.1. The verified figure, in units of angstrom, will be 6944.8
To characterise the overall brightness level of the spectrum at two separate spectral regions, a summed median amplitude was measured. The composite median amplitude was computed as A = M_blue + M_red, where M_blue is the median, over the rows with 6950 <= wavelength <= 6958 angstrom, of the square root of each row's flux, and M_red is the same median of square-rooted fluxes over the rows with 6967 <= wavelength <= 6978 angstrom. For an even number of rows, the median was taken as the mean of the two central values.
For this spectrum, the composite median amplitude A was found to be 7.11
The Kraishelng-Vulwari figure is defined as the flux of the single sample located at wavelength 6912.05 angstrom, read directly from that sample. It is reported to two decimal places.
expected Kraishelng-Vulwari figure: 12.37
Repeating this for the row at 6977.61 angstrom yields 12.45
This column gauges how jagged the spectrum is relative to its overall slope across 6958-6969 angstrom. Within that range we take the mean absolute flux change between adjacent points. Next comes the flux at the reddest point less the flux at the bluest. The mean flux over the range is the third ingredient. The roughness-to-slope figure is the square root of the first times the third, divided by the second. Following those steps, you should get 10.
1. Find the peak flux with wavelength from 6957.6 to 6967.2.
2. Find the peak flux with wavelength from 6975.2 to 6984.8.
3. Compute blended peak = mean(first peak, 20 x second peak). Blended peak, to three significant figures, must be 131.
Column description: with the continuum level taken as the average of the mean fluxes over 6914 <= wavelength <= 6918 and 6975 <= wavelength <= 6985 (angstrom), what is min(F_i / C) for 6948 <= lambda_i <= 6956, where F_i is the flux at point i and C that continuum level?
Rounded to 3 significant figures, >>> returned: 1.01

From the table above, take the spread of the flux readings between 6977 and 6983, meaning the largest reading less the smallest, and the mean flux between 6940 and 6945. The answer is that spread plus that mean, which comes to 12.9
